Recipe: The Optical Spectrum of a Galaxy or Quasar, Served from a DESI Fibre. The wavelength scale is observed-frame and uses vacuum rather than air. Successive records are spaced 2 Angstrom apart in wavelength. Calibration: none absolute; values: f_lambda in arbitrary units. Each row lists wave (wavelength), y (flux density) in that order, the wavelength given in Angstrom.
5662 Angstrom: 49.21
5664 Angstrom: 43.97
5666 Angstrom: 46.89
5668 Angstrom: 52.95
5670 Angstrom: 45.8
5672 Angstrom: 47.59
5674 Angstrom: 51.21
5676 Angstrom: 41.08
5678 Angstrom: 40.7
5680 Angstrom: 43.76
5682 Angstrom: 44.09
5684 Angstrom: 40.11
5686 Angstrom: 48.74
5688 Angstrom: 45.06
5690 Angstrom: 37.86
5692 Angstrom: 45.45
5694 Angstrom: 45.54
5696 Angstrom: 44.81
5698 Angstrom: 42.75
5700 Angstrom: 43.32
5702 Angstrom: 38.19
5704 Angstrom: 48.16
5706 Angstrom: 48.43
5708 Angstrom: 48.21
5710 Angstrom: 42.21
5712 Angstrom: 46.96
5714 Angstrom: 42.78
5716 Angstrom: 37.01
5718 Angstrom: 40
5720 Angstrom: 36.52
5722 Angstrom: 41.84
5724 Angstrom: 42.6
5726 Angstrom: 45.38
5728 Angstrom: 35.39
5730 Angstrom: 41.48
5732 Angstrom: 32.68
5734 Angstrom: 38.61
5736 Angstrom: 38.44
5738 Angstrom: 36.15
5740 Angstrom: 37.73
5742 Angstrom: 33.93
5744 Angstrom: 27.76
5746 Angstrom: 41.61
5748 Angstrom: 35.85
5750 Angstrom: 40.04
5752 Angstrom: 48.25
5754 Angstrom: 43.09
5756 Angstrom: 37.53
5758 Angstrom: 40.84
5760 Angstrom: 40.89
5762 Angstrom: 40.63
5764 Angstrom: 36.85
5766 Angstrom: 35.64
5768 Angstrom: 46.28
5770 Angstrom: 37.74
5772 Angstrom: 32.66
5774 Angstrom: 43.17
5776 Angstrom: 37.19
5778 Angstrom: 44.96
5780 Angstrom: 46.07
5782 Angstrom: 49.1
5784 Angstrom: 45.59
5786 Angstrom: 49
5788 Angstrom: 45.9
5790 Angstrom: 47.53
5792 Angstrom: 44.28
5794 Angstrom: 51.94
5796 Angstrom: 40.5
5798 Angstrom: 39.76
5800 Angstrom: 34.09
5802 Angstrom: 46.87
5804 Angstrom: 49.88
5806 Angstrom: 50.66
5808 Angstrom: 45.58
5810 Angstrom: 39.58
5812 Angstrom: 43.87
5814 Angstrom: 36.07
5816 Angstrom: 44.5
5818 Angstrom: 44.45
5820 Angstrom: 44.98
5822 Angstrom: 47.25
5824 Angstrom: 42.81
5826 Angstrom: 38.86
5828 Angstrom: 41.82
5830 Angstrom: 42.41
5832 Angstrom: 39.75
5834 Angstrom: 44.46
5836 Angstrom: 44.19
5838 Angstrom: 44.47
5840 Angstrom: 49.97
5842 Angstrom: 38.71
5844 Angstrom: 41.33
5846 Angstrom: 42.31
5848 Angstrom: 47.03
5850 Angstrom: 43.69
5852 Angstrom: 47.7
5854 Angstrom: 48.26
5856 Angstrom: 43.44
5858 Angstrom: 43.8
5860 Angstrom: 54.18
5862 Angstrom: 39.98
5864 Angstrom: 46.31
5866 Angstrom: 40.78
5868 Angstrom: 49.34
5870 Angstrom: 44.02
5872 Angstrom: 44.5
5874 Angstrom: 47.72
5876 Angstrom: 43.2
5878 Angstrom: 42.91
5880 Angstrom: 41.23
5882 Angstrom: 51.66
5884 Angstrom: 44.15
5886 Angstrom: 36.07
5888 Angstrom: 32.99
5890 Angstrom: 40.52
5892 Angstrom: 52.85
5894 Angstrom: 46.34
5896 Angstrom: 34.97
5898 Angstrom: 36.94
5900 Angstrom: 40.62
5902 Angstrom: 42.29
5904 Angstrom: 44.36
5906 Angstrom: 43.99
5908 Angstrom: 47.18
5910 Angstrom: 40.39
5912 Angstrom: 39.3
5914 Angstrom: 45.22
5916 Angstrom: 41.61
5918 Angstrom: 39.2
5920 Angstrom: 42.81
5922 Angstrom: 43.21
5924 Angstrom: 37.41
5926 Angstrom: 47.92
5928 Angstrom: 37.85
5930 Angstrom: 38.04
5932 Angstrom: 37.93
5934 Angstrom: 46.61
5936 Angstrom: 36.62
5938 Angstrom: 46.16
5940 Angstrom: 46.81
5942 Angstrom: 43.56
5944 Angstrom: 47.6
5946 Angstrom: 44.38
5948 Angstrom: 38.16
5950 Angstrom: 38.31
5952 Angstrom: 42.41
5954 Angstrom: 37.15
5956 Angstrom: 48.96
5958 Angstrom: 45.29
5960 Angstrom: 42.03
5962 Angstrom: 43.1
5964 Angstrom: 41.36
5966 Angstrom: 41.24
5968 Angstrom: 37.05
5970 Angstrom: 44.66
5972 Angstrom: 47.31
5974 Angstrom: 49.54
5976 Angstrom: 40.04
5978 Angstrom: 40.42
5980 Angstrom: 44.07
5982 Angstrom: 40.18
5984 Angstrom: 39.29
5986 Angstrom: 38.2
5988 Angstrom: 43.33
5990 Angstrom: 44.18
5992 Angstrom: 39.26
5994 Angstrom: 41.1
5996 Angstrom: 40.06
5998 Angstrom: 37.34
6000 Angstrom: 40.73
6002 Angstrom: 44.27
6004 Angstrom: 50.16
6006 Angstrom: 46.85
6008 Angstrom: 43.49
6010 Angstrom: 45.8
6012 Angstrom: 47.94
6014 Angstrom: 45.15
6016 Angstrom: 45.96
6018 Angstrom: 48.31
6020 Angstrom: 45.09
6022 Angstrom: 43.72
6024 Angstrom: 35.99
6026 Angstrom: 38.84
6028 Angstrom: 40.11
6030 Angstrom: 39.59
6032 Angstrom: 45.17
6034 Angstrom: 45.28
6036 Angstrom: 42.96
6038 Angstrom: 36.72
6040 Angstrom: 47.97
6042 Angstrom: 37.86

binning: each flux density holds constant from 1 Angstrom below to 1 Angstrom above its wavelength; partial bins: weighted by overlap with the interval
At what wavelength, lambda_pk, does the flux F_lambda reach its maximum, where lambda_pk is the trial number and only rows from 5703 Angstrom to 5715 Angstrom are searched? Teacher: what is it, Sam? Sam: 5706 Angstrom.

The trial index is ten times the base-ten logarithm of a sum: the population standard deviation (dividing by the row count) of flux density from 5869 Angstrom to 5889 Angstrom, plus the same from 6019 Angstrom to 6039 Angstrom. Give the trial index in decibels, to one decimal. 9.2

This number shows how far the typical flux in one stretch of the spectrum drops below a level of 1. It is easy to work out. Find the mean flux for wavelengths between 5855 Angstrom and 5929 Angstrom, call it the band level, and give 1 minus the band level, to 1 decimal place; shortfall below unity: -42.0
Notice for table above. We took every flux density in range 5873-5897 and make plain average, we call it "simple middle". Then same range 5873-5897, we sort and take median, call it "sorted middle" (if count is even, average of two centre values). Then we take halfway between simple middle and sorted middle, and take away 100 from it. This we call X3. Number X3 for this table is -57.0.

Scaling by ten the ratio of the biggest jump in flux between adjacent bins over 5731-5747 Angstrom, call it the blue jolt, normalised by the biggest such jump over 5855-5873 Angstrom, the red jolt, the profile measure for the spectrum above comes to 9.8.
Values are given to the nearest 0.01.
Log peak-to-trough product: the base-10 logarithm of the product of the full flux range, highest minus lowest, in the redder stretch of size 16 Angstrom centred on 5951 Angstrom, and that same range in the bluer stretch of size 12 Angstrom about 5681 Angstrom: 2.01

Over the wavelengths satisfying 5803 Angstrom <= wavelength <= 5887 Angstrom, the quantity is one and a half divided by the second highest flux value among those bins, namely 0.0290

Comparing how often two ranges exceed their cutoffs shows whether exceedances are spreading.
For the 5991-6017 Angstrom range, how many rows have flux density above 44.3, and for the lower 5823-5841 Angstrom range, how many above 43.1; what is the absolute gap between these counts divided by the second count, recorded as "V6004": 0.5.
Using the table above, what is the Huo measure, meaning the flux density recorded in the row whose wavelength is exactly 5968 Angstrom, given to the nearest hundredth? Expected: 37.05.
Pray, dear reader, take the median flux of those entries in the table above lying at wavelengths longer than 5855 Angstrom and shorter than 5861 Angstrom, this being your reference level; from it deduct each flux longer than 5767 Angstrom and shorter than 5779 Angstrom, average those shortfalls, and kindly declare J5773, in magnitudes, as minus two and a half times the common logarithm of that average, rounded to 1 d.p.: -1.3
